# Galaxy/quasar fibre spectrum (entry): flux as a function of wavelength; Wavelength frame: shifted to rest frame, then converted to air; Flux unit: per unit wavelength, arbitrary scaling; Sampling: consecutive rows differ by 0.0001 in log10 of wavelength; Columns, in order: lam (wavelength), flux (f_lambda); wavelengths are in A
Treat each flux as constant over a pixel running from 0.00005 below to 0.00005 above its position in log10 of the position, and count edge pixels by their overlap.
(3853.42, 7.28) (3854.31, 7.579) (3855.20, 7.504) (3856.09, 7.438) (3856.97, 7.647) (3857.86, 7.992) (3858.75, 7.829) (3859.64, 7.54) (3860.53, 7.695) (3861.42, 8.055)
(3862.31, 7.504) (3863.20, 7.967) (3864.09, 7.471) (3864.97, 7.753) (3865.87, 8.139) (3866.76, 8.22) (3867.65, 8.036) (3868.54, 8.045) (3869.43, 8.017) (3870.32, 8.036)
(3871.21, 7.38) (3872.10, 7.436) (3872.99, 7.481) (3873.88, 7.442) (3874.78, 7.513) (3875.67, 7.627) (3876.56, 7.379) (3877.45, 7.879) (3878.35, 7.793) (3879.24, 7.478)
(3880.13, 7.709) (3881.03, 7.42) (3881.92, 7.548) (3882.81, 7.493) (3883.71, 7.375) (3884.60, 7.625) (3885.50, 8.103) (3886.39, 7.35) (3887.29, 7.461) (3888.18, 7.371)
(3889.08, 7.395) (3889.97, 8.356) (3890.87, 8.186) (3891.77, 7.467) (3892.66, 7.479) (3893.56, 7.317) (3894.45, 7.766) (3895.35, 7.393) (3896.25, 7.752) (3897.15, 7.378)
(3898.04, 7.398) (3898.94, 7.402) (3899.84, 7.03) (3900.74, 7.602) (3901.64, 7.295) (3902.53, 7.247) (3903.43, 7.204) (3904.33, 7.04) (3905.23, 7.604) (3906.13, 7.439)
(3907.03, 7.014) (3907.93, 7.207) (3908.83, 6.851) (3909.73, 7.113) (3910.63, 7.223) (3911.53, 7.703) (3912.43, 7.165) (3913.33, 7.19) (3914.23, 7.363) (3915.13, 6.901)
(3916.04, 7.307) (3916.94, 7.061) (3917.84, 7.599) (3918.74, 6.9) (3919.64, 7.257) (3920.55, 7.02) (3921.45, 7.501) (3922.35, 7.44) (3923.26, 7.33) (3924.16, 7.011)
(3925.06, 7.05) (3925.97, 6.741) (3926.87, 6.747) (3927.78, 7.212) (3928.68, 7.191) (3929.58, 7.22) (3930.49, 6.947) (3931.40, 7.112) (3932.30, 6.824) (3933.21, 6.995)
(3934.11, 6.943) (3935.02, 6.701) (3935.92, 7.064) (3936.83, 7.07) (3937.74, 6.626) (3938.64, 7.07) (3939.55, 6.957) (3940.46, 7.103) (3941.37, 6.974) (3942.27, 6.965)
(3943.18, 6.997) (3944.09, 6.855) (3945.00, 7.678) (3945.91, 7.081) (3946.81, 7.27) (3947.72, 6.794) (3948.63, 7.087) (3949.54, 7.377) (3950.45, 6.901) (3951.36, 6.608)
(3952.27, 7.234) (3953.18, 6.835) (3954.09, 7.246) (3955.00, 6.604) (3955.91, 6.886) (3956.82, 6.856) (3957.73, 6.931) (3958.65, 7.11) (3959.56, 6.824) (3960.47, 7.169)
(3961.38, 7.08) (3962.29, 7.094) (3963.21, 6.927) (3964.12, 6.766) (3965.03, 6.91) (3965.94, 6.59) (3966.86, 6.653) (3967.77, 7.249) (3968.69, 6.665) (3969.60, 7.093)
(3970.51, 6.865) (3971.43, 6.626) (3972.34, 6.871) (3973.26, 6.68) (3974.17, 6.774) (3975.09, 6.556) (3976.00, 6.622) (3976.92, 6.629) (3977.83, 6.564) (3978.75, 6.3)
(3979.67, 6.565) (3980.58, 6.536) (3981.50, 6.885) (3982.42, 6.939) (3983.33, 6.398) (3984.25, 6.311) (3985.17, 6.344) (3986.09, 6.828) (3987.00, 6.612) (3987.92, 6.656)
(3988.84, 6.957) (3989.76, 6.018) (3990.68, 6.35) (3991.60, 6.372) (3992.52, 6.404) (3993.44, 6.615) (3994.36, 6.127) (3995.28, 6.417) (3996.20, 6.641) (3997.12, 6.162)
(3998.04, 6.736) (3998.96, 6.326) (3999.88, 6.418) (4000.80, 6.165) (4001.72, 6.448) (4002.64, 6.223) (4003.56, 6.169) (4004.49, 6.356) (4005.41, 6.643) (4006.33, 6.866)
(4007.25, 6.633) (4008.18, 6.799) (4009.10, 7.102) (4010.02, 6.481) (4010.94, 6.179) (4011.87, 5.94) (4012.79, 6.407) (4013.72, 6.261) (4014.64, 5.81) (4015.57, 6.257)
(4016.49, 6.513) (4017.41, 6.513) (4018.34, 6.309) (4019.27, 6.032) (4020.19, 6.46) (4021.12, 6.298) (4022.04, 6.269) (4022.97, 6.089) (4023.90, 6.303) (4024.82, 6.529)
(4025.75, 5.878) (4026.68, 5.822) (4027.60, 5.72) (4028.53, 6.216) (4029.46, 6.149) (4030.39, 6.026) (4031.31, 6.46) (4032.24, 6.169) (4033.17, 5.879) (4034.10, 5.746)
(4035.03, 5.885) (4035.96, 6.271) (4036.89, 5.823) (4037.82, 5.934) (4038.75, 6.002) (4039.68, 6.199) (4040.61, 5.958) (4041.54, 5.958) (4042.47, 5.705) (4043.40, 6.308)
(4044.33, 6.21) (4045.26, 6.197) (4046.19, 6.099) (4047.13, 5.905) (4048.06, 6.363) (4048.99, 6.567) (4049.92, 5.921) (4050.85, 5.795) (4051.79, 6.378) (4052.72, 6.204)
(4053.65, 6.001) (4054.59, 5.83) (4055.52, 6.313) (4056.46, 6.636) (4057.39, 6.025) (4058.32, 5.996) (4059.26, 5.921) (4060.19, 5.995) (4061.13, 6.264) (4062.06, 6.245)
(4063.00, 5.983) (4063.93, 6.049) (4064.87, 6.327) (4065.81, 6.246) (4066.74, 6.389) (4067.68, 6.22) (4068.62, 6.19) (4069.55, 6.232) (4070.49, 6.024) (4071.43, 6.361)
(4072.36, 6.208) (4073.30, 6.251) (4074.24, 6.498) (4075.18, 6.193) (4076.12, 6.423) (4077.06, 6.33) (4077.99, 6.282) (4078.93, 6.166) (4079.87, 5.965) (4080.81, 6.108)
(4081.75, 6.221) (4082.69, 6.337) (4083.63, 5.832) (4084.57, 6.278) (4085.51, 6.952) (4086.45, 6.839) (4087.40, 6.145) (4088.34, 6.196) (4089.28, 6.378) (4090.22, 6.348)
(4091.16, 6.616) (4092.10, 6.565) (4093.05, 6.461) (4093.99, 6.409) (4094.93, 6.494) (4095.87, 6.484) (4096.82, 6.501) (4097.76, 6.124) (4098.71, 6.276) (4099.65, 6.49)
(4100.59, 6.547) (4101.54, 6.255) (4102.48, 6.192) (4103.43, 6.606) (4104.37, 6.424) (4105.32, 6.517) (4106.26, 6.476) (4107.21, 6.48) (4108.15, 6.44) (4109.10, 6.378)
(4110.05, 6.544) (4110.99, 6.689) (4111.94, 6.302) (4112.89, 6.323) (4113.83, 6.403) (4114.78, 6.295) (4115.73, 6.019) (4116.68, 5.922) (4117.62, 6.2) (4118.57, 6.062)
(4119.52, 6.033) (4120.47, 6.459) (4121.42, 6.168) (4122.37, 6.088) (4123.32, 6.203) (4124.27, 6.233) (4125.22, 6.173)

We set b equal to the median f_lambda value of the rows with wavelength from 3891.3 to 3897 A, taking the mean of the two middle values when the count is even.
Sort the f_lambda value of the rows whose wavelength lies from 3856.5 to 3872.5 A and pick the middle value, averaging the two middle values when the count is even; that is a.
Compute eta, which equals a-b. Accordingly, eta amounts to 0.4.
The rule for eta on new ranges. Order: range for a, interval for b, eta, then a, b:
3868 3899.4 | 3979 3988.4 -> 0.9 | 7.5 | 6.6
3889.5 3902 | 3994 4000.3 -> 1.0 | 7.4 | 6.4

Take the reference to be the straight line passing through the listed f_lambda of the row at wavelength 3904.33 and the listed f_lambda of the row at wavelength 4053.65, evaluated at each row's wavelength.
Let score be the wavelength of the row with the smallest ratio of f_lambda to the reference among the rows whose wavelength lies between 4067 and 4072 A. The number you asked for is 4070.49 A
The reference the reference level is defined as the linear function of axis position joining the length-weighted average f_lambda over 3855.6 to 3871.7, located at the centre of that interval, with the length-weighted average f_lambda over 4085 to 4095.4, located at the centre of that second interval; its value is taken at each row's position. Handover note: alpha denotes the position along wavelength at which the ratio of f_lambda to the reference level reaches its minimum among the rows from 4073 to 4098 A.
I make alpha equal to 4083.63 A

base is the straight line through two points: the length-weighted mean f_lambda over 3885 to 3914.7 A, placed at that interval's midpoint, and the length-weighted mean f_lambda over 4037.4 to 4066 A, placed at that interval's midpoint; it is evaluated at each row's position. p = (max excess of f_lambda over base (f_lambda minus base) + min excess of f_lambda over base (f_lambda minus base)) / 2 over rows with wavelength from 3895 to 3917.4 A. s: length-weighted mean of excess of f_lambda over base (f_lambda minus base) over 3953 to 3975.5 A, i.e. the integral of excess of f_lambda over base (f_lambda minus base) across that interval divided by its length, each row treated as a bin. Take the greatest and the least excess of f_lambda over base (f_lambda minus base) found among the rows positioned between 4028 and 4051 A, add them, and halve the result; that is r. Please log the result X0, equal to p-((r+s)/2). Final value 0.0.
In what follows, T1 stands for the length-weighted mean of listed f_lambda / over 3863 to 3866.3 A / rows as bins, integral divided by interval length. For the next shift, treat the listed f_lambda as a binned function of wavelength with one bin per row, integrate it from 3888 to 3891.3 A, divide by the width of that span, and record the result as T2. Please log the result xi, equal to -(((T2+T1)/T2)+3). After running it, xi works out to -5.00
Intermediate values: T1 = 7.82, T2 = 7.85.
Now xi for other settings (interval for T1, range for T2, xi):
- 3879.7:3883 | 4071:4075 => -5.19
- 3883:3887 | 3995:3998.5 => -5.17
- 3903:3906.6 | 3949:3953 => -5.04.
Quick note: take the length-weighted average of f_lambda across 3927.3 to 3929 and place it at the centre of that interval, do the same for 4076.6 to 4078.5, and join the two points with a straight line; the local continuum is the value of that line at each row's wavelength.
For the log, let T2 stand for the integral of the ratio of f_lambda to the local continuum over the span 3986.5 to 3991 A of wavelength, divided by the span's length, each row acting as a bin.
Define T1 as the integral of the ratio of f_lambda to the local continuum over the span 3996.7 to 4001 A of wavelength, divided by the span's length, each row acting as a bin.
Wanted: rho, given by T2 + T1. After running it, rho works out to 1.89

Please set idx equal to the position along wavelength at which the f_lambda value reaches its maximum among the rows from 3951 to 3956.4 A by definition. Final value 3954.09 A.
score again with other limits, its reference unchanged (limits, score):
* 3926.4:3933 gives 3926.87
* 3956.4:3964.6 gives 3964.12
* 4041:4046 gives 4042.47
